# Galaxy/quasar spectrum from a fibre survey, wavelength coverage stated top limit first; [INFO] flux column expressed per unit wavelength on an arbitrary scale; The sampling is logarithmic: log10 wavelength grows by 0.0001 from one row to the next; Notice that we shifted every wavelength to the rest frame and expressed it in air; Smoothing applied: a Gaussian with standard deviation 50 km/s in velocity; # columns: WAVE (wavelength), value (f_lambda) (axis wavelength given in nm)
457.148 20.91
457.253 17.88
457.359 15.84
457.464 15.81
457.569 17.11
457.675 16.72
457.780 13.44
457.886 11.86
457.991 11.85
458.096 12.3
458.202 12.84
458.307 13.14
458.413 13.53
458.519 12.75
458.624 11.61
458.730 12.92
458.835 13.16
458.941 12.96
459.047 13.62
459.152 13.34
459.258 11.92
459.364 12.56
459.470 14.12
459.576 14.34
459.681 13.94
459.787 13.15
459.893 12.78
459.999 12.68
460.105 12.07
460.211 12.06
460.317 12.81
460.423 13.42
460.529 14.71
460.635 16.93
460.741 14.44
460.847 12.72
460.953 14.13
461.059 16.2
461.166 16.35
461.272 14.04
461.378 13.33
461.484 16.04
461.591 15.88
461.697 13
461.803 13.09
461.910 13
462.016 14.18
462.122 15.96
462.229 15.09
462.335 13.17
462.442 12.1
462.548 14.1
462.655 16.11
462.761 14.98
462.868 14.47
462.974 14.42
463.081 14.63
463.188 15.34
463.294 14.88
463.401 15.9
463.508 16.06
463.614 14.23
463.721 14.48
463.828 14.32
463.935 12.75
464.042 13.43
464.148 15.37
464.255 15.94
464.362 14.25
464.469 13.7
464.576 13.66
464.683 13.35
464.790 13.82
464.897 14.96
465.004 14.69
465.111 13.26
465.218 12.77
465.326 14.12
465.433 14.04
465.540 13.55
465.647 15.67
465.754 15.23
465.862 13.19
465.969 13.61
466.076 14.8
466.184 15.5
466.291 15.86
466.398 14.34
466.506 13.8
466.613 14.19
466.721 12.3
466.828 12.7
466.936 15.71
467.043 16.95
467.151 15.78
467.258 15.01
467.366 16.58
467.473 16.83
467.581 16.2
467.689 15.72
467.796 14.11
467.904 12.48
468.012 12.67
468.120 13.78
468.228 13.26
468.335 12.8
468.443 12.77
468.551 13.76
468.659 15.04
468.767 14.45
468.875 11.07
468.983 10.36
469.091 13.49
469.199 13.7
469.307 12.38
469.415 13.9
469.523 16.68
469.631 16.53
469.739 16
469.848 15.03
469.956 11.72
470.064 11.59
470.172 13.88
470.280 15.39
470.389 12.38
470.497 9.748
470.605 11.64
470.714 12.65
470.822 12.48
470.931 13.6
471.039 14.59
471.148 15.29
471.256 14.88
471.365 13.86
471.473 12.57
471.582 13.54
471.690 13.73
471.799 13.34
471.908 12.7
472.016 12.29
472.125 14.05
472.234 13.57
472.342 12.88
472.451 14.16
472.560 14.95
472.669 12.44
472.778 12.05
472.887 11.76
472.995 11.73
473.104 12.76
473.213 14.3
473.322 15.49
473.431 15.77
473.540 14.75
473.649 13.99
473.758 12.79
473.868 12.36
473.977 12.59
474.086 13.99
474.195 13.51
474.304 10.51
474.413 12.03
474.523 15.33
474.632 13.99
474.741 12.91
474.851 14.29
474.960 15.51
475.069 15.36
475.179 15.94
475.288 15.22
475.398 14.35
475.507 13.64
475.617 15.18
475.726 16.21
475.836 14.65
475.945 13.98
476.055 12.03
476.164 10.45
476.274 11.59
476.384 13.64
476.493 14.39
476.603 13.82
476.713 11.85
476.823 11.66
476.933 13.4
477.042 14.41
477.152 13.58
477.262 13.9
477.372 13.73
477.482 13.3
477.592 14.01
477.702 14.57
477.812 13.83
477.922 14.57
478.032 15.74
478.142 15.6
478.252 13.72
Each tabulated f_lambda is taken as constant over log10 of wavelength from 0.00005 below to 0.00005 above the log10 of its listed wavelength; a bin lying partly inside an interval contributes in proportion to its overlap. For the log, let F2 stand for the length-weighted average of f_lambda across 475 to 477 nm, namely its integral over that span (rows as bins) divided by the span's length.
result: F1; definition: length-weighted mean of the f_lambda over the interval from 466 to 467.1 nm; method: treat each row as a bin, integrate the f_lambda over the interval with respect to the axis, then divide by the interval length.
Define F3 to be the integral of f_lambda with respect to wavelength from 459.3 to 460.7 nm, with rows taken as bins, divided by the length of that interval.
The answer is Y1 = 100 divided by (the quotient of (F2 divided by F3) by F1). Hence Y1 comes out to 1432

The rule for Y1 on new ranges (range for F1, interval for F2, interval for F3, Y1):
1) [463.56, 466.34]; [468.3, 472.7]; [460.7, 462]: 1518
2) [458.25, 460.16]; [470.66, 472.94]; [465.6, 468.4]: 1417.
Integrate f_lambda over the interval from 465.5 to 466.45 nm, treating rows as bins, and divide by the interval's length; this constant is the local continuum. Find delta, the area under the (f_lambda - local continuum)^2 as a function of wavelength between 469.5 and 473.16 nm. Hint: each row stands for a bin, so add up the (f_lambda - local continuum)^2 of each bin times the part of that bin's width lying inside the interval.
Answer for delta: 14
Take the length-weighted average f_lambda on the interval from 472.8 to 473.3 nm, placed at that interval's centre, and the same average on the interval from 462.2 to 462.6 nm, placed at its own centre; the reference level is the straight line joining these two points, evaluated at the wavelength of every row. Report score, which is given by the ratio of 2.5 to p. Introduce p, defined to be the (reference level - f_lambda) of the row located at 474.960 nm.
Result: -0.88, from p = -2.8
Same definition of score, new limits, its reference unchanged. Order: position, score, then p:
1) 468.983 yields 0.92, 2.7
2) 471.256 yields -1.28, -2.0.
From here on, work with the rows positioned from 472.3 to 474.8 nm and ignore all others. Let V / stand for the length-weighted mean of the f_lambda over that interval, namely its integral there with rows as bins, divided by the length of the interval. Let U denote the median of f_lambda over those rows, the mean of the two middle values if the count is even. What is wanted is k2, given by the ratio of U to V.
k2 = 0.967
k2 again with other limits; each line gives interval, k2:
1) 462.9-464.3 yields 0.992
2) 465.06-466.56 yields 0.987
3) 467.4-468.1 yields 1.016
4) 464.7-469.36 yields 0.995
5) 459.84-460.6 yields 0.981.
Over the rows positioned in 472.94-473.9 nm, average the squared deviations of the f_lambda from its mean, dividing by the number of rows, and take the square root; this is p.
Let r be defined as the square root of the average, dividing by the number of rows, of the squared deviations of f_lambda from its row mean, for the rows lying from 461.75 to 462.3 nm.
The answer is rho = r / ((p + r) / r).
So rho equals 0.52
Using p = 1.35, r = 1.1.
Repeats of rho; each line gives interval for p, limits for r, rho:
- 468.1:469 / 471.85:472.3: 0.23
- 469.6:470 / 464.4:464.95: 0.13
